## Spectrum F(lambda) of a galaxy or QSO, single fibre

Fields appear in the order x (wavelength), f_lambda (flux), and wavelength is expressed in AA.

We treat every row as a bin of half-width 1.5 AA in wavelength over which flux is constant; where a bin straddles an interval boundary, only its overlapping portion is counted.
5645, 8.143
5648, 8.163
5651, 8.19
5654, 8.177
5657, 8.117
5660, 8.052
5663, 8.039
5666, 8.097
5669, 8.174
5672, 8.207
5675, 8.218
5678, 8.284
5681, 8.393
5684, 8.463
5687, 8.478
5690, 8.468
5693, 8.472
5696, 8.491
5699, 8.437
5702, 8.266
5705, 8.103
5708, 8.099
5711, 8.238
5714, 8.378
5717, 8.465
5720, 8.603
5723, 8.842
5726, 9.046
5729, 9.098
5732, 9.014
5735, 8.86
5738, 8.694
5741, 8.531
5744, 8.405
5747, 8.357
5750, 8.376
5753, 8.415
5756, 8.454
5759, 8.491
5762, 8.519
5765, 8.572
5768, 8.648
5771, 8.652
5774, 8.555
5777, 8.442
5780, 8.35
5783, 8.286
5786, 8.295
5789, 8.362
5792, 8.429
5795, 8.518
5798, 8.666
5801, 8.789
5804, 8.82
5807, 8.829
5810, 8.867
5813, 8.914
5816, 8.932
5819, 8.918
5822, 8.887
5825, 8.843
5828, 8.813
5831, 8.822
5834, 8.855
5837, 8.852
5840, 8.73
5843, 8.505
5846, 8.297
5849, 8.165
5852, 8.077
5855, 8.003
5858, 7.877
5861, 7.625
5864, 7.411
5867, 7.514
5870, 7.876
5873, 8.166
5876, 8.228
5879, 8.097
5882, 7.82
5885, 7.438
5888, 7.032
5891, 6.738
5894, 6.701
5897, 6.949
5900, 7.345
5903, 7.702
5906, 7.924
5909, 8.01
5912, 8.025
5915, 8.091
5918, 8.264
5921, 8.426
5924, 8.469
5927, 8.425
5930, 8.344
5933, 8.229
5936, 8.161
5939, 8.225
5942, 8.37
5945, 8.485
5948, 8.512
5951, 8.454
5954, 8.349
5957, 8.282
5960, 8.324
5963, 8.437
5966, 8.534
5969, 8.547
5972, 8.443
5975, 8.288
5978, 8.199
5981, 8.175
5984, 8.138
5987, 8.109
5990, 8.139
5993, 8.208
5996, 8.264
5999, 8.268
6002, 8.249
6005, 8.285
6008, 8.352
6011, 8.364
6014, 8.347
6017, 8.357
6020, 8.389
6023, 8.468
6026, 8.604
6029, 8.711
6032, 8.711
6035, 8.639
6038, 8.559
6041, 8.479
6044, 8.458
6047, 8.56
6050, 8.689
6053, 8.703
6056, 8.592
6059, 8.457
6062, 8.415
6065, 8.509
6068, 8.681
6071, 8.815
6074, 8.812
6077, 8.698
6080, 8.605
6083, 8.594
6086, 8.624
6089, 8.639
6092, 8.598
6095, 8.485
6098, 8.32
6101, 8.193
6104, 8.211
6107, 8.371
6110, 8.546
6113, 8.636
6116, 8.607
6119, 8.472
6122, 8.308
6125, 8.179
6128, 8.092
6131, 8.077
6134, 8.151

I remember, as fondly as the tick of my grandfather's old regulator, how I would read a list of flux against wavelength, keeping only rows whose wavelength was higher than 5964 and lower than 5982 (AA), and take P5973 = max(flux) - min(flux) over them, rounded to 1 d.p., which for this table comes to 0.4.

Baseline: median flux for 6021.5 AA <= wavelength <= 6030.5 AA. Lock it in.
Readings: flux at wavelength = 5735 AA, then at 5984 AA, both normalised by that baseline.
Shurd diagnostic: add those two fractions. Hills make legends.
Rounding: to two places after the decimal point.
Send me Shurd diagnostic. 1.98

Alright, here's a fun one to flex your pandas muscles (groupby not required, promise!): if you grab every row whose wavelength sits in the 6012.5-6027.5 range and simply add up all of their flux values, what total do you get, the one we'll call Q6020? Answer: 42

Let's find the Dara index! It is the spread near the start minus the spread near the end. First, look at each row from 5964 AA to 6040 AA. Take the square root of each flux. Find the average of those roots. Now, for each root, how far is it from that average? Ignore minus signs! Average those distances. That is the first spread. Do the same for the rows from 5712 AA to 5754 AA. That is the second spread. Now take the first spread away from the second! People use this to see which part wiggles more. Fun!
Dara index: 0.014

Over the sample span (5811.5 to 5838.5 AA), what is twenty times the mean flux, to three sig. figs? 177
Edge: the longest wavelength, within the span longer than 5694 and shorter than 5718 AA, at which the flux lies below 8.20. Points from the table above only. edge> 5708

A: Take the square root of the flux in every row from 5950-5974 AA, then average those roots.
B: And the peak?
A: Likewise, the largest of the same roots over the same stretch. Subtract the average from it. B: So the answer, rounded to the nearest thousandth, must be 0.022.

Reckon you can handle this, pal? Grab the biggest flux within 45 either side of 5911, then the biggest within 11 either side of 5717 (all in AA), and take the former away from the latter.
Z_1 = 0.5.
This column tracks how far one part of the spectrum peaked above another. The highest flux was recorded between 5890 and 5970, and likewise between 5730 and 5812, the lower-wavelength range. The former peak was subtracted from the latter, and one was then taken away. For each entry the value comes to -0.53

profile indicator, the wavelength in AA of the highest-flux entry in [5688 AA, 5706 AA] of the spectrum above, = 5696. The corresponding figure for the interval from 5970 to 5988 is 5972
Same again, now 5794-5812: 5810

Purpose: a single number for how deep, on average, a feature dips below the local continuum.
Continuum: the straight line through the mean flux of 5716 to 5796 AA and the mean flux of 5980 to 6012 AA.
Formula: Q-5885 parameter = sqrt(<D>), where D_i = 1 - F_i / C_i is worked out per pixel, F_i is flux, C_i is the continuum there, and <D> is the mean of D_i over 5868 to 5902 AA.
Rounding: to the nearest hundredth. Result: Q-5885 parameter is 0.33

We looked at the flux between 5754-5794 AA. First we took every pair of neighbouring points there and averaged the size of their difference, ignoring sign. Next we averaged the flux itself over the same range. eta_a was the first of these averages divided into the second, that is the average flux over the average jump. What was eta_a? 144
